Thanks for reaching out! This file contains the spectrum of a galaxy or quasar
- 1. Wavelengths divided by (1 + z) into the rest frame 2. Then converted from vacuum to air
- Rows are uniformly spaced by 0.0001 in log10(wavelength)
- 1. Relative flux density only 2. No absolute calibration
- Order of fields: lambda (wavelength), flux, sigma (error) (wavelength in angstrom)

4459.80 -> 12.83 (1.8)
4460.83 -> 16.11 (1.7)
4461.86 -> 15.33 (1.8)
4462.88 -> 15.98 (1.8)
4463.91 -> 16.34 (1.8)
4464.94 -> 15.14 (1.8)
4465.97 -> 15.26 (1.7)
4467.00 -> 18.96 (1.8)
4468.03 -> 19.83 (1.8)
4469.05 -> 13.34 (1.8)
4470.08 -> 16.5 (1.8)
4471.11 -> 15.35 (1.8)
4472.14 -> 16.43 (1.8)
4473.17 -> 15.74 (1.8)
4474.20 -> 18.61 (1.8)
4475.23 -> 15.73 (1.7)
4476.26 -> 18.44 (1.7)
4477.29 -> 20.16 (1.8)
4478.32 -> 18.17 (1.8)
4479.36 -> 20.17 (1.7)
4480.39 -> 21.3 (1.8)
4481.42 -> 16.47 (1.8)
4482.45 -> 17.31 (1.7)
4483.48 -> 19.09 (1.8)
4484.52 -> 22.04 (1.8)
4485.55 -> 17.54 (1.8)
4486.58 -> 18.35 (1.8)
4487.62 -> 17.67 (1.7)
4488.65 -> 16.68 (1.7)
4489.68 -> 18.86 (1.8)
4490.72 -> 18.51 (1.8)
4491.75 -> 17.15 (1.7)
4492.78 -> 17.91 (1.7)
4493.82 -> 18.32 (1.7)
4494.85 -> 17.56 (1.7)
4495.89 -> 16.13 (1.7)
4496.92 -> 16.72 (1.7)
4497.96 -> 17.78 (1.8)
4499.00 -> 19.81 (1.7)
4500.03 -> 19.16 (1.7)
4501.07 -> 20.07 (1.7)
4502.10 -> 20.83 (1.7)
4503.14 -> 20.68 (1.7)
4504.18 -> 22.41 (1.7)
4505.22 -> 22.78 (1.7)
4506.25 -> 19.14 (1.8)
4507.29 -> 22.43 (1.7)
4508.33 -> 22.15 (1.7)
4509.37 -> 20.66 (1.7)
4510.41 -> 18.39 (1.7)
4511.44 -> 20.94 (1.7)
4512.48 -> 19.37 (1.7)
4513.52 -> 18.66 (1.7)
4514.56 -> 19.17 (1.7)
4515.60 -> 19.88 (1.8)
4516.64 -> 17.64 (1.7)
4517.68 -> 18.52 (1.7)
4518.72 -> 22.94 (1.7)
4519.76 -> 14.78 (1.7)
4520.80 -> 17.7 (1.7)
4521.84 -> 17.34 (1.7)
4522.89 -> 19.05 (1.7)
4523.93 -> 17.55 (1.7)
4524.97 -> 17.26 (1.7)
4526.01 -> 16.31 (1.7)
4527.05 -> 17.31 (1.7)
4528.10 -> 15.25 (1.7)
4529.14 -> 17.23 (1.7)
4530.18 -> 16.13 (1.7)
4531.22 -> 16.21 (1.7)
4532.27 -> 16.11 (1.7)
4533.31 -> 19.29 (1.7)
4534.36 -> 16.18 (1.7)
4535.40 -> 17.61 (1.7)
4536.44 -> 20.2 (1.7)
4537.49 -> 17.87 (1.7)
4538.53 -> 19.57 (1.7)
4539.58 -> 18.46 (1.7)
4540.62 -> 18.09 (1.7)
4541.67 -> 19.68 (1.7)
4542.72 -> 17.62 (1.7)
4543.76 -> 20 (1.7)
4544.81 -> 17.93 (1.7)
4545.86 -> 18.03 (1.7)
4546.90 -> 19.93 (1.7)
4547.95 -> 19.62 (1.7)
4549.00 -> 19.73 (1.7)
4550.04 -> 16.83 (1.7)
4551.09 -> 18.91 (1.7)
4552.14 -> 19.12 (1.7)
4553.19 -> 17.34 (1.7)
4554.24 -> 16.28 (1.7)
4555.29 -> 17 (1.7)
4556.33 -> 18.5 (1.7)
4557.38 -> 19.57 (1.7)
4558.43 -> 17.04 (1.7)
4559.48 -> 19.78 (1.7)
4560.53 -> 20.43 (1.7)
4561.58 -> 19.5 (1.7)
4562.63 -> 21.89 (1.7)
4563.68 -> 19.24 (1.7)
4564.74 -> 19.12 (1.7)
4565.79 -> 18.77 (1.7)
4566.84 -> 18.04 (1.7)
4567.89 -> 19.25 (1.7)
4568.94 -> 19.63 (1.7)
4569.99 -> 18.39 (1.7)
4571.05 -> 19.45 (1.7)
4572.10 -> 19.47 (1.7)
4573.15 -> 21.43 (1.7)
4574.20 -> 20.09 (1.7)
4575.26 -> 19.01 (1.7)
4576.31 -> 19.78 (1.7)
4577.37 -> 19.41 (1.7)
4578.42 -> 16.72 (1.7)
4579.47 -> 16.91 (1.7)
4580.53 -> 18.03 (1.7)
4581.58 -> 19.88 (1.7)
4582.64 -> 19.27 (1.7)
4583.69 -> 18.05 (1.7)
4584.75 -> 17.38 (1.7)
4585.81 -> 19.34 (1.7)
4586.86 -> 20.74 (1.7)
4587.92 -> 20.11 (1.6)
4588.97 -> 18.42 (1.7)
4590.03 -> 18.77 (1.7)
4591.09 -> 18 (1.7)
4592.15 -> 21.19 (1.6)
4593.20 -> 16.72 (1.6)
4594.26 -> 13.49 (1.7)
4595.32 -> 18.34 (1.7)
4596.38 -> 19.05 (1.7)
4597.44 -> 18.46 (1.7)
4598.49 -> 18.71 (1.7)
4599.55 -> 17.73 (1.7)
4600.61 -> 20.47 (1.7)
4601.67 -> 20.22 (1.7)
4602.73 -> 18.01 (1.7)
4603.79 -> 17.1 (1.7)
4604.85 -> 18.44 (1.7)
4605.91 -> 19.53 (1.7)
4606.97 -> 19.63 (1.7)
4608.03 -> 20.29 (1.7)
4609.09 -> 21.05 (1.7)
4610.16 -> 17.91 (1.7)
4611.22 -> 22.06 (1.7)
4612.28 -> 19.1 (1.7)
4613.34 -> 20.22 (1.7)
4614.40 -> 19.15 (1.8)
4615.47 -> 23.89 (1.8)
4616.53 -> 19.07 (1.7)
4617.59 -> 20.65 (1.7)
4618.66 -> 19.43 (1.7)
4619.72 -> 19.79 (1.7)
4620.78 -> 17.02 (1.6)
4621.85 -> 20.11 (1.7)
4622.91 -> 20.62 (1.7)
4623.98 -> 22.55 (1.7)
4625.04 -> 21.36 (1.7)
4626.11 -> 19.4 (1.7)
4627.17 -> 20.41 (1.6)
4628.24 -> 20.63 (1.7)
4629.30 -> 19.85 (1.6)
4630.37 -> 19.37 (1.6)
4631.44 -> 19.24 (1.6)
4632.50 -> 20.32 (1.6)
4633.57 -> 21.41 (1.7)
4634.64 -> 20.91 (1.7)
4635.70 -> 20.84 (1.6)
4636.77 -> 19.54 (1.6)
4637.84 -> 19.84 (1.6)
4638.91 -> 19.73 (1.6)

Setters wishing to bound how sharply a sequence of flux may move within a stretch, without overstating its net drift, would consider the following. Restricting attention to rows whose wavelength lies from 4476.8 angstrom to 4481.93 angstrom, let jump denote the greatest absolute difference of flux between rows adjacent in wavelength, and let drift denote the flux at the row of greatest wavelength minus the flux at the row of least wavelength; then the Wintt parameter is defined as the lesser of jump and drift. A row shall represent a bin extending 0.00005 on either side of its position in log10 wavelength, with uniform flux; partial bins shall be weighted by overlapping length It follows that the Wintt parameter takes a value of -4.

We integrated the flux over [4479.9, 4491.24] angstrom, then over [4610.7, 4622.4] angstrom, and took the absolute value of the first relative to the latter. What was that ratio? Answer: 0.90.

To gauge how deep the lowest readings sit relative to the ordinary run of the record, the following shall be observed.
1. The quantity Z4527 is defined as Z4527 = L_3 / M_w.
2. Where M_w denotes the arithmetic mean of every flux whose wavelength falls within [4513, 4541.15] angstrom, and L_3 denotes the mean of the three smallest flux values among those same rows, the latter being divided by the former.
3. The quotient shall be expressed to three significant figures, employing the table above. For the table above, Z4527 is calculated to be 0.861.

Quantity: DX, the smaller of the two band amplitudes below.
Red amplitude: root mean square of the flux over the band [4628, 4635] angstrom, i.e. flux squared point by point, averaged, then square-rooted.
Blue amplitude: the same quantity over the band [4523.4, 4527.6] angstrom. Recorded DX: 17.1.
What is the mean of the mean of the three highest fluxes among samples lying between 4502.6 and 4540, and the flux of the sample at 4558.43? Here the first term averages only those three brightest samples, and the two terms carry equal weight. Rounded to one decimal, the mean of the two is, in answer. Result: 19.9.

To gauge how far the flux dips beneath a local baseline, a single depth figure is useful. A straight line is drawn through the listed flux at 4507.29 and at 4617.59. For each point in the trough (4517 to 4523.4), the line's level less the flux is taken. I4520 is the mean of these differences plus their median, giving 8.0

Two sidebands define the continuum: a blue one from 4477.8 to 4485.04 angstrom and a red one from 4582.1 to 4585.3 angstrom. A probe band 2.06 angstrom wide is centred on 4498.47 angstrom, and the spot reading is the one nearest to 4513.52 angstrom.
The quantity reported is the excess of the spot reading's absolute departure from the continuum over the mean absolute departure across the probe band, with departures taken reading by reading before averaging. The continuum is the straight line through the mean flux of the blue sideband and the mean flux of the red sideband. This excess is -0.8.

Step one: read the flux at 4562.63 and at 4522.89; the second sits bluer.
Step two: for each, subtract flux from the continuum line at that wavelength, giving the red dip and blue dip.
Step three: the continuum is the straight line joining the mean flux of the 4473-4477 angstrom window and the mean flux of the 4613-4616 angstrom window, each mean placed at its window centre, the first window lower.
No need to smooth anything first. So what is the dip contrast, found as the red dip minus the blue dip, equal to -2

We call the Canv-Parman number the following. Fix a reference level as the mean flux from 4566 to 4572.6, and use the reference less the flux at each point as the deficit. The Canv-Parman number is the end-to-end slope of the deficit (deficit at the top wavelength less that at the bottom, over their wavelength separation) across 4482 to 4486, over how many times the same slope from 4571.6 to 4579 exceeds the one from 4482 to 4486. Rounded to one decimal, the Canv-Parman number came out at 0.0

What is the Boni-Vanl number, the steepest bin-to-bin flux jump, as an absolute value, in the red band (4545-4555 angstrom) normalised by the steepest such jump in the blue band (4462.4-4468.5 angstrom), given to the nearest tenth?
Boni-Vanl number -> 0.8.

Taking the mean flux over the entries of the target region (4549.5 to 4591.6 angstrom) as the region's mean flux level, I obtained 18.9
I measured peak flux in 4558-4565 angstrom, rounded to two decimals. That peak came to 21.89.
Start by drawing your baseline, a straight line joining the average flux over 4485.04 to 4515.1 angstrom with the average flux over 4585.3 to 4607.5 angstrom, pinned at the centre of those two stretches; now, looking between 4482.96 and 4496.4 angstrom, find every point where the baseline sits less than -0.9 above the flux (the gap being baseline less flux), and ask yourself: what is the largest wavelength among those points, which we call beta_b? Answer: 4484.52 angstrom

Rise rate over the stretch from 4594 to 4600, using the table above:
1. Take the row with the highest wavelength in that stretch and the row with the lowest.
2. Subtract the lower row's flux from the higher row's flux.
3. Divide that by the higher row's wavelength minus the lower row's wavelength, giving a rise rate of 0.80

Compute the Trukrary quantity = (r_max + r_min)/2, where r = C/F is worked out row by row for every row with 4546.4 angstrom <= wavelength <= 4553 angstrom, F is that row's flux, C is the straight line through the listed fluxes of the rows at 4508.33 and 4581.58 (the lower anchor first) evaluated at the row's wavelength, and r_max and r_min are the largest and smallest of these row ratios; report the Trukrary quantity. 1.15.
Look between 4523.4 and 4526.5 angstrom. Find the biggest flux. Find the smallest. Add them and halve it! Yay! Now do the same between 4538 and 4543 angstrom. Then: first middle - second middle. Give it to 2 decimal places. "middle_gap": -1.72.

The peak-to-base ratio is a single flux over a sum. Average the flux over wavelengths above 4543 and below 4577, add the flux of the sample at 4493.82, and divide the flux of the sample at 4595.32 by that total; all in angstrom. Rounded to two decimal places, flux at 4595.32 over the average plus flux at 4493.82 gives 0.49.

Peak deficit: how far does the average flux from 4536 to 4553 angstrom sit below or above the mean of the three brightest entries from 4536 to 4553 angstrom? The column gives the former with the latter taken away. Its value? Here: -1.2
